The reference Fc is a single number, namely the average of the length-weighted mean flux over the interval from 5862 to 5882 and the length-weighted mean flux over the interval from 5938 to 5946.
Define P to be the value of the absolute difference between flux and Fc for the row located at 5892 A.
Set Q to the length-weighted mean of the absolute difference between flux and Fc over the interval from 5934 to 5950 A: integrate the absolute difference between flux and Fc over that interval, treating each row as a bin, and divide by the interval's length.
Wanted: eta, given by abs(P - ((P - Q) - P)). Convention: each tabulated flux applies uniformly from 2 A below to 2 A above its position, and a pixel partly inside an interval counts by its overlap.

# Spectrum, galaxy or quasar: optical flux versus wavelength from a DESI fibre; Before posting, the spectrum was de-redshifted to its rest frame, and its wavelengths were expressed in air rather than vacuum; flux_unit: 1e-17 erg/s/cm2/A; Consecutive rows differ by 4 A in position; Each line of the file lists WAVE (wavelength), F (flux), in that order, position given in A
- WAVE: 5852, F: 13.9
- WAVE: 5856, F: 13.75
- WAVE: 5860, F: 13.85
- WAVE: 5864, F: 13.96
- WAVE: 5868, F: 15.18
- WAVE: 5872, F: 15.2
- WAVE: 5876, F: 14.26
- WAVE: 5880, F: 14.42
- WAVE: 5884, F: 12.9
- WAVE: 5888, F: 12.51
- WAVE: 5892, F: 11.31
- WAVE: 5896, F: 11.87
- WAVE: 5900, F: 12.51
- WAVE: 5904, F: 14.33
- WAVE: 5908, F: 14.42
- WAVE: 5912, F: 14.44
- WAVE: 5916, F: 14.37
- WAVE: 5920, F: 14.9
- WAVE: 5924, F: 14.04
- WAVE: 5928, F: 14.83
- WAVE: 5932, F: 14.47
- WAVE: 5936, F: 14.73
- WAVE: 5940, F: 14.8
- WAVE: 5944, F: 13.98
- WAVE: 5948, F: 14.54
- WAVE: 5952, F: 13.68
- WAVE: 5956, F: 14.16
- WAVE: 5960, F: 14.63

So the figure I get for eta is 3.5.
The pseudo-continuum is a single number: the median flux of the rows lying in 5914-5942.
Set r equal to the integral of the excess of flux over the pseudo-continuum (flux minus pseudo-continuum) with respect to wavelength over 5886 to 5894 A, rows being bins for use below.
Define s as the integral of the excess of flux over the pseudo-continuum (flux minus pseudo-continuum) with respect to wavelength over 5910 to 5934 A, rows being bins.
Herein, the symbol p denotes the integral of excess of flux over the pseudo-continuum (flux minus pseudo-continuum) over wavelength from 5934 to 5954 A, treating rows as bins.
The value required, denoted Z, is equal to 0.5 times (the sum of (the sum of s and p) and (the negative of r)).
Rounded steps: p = -8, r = -23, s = -5.3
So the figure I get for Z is 5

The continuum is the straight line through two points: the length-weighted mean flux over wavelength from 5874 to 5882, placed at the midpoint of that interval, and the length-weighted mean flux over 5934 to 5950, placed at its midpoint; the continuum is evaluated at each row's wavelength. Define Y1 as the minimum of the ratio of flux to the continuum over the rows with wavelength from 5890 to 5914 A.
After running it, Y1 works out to 0.79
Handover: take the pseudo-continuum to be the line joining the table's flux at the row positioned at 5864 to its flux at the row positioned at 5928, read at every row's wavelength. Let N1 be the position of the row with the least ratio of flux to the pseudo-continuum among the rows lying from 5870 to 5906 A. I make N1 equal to 5892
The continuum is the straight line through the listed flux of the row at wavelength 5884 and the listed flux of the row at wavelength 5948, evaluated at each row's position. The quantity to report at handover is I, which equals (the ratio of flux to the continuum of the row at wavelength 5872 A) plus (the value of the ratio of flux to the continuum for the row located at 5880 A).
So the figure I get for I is 2.33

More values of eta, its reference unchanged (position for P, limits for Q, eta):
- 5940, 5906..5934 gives 0.5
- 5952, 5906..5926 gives 1.0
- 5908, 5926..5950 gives 0.3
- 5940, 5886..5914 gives 1.7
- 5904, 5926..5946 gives 0.4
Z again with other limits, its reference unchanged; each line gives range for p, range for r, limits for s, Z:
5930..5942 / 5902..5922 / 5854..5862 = -2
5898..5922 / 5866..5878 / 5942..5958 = -13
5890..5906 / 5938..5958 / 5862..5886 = -18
